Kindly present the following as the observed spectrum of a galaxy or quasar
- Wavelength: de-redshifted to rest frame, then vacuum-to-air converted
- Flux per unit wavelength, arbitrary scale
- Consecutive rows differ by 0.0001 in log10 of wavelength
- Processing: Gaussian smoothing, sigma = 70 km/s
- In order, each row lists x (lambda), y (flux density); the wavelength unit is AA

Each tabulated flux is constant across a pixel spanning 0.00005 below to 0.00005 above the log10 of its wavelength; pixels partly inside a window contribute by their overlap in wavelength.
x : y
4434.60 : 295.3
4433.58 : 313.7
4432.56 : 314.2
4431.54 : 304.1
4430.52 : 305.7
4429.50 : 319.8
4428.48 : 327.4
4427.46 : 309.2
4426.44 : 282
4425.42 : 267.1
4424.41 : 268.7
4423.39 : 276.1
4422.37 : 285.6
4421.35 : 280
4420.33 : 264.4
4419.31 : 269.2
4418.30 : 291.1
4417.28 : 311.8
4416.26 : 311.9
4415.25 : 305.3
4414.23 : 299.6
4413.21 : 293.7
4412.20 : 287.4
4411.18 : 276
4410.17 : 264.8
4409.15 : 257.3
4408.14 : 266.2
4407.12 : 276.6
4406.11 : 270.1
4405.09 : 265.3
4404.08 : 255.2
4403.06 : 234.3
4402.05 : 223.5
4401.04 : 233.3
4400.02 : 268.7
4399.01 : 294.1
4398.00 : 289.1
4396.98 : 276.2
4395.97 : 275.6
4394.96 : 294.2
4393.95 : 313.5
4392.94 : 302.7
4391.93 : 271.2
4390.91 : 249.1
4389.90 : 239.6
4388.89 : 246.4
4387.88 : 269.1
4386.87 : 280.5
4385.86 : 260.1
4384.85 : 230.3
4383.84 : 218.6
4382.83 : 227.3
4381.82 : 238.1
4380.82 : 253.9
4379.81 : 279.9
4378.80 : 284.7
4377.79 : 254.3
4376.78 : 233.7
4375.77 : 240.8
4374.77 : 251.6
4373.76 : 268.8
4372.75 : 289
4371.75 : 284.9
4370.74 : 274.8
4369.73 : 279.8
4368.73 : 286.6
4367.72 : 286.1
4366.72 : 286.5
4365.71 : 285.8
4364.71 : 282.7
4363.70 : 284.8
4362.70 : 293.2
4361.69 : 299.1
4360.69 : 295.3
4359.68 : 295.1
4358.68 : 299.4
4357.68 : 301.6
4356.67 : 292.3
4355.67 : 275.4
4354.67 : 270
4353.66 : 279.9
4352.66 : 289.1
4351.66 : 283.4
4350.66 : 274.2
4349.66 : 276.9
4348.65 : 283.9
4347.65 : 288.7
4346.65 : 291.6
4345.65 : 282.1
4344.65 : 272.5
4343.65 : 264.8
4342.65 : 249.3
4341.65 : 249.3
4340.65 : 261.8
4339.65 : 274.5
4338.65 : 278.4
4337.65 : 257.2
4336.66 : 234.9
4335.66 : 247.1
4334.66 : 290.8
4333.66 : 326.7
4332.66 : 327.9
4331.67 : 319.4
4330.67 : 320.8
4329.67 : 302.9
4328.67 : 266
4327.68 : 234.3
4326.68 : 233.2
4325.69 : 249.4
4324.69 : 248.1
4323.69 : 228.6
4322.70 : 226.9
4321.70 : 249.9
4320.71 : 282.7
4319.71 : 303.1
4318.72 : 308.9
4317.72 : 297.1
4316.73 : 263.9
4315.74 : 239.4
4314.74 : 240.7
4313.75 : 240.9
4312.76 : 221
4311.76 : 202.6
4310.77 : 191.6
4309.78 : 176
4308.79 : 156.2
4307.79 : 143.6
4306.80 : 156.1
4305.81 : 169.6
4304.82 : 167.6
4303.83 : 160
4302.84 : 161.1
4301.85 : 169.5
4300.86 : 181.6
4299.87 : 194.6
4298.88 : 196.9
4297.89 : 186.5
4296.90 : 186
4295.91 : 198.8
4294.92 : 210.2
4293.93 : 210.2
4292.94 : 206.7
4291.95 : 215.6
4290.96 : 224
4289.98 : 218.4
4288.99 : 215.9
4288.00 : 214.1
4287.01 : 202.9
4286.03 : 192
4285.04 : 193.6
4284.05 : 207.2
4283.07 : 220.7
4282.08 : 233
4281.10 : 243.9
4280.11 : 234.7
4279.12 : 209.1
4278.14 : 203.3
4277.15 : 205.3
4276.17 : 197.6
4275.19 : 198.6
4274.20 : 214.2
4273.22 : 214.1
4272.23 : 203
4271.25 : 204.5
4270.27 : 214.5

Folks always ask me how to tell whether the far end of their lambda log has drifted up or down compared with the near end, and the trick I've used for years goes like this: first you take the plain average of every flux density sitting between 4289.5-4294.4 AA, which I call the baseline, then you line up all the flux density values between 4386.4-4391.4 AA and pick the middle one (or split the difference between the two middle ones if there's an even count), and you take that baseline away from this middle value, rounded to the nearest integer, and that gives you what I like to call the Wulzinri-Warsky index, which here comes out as 34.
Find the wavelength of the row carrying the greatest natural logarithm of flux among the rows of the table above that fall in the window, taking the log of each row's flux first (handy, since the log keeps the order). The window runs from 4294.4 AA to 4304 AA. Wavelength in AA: 4294.92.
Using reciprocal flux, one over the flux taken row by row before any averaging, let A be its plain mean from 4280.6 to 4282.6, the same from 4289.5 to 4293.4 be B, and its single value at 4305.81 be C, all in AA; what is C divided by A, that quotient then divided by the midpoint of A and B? 318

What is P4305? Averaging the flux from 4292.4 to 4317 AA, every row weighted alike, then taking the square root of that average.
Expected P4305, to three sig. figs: 13.9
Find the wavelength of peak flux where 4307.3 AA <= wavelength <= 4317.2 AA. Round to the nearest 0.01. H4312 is 4316.73 AA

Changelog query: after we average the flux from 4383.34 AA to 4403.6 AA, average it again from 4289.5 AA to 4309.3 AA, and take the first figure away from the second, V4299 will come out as -78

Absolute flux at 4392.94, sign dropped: 303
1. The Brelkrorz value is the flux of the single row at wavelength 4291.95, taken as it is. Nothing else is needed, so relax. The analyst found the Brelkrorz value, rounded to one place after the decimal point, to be 215.6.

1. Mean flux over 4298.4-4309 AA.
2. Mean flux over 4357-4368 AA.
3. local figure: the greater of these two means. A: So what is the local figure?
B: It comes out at 292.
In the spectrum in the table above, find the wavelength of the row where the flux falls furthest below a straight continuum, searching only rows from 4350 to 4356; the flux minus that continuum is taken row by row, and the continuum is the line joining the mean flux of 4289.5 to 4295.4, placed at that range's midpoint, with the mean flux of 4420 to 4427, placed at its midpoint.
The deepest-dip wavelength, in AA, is 4354.67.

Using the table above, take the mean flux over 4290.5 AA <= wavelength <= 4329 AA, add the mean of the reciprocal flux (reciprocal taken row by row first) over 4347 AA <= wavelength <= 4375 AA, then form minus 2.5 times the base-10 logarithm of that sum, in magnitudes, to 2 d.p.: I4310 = -5.83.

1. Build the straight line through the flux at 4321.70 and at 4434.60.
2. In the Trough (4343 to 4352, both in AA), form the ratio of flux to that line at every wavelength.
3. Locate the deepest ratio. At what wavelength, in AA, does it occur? 4343.65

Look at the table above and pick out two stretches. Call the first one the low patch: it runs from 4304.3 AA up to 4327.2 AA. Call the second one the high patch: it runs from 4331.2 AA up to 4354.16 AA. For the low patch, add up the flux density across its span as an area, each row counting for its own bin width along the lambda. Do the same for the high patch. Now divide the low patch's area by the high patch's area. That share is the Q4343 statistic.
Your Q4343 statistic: 0.81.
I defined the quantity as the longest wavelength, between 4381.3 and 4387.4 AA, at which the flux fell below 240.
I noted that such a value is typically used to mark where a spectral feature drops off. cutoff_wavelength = 4384.85 AA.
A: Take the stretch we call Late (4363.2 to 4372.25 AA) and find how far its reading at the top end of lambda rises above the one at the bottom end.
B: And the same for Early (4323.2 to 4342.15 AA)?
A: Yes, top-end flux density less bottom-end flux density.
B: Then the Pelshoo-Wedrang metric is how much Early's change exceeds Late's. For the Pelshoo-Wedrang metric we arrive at 21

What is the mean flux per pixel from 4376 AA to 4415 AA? 265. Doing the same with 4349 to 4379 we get 280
